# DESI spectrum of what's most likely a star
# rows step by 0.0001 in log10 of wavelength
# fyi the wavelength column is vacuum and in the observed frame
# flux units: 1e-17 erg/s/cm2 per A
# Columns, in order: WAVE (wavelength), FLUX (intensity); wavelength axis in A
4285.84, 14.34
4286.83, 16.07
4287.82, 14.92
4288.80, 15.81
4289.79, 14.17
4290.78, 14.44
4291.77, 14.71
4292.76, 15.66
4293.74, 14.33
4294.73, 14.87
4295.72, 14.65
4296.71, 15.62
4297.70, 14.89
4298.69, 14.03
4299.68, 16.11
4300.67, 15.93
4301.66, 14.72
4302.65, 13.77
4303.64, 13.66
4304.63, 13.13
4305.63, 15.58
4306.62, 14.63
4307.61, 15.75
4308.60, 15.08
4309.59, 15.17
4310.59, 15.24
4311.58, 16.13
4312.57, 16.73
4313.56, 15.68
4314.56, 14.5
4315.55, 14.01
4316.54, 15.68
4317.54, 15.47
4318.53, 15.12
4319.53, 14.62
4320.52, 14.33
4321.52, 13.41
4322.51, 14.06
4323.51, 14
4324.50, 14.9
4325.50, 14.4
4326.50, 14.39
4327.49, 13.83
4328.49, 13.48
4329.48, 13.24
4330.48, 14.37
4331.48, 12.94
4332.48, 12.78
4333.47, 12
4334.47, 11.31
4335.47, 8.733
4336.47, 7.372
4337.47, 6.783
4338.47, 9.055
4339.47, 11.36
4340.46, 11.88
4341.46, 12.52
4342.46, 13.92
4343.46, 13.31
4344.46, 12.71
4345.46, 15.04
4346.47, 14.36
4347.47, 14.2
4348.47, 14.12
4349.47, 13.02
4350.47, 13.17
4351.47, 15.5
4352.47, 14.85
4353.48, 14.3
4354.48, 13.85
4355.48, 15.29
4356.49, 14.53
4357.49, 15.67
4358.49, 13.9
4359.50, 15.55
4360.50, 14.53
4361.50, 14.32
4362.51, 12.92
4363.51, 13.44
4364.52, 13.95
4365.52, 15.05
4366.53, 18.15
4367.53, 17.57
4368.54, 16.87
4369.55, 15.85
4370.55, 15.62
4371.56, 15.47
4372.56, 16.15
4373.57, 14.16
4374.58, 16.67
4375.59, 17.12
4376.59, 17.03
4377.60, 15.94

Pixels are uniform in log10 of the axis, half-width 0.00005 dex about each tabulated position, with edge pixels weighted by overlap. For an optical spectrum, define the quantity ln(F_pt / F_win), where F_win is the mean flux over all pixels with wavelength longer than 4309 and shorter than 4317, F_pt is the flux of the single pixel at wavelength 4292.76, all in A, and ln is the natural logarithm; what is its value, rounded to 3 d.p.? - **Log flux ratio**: 0.017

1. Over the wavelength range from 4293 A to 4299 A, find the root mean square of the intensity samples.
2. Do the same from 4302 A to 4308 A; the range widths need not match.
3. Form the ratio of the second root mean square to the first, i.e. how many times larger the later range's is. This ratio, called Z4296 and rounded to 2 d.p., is 0.98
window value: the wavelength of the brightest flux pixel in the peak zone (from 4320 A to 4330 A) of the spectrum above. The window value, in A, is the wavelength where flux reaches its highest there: 4324.50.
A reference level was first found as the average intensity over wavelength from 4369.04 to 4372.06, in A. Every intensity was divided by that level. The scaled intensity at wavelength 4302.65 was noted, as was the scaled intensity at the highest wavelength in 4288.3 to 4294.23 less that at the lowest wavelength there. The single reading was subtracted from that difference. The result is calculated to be -0.97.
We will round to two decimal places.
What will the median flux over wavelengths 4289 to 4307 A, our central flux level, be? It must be 14.68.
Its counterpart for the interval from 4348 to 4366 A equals 14.31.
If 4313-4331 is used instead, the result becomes 14.38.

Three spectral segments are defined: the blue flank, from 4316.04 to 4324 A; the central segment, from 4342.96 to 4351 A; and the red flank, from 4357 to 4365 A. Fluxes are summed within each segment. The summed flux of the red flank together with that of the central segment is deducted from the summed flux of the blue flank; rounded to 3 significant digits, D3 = -108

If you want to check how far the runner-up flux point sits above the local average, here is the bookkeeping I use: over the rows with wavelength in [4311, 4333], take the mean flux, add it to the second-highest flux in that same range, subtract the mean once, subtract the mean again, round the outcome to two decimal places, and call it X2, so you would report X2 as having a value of 1.67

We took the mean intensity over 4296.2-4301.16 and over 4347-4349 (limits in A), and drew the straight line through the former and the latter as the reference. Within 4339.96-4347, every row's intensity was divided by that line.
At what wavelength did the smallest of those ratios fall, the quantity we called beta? 4340.46 A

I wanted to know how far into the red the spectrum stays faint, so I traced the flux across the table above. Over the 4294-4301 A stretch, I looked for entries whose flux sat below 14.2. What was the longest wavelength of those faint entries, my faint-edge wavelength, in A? 4298.69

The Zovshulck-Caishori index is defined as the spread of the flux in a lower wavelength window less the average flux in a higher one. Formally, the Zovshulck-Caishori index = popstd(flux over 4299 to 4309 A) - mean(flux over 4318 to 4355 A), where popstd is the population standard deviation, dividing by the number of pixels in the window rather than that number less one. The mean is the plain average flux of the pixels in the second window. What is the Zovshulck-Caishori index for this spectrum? -12.1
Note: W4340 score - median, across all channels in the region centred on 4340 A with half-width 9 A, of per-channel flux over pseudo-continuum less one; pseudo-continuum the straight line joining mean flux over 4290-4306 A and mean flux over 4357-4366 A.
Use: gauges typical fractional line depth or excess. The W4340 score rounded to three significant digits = -0.129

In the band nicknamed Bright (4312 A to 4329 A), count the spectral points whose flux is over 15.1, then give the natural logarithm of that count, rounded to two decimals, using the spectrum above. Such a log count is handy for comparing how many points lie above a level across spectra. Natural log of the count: 1.61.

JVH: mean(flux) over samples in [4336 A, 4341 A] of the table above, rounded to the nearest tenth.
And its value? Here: 9.3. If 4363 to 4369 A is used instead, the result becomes 15.8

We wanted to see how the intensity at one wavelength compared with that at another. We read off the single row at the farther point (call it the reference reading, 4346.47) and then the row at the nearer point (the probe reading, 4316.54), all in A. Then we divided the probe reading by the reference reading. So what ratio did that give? 1.09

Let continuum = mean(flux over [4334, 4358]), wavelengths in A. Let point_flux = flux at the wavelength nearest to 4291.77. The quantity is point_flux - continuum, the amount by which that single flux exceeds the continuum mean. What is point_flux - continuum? 1.9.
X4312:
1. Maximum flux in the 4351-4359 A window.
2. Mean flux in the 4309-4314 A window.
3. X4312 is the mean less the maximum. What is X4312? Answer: 0.12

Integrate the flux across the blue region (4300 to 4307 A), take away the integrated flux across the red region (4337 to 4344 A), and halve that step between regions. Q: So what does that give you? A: 11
